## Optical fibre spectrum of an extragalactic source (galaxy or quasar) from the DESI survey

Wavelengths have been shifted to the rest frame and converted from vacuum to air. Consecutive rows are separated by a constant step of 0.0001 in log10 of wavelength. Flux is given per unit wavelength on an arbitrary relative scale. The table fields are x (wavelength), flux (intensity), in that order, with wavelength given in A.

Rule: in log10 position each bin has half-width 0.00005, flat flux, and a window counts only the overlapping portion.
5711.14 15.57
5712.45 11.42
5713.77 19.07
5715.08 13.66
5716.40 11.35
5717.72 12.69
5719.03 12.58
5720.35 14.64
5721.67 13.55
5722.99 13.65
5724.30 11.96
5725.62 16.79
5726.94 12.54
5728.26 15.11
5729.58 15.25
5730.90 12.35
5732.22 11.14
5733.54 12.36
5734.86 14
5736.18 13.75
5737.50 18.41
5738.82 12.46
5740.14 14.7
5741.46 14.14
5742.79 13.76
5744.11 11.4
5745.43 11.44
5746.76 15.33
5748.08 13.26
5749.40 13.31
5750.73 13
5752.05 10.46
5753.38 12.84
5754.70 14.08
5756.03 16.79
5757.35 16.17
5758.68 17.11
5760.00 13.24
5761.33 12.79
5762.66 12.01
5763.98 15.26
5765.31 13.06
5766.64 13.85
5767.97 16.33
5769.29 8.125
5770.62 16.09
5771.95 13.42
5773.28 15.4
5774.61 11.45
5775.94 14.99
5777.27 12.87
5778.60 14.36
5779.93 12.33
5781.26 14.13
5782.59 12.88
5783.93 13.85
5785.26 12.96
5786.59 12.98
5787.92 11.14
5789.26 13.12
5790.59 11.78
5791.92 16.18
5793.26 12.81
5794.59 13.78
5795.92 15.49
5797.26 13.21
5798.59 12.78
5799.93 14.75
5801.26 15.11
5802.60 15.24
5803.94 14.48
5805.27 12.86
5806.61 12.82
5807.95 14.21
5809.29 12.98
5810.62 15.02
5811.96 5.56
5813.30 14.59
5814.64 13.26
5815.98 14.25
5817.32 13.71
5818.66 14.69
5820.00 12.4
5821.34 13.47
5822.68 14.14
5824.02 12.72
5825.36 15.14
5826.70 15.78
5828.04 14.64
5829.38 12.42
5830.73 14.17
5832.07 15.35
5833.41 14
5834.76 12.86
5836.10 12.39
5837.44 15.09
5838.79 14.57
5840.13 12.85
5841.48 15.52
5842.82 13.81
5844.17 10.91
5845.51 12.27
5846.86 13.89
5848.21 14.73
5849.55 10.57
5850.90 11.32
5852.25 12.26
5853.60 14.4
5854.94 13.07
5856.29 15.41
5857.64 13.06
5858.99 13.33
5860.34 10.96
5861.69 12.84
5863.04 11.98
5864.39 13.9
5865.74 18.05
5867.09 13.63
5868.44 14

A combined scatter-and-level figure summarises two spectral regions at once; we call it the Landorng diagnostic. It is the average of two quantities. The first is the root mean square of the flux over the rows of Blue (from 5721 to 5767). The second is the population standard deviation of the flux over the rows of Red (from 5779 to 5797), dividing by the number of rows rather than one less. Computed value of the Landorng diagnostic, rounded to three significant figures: 7.60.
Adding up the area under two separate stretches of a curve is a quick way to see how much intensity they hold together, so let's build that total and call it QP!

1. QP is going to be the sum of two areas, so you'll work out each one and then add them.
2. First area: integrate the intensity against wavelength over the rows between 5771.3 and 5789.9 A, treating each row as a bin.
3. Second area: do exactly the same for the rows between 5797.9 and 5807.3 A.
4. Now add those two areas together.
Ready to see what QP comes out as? 378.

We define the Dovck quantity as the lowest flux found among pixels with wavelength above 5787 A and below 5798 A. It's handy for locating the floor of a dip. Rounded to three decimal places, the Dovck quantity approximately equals 11.140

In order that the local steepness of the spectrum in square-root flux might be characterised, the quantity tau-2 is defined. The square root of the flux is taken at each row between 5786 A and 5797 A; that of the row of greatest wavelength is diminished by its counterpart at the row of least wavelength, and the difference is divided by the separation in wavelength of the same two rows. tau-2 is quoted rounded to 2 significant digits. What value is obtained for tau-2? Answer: 0.036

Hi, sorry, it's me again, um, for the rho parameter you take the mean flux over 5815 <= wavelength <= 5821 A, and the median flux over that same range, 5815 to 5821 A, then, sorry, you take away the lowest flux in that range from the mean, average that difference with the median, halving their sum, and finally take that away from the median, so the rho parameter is 6.3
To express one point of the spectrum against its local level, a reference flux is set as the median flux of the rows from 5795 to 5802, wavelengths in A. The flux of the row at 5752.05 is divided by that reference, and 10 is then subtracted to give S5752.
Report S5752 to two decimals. -9.29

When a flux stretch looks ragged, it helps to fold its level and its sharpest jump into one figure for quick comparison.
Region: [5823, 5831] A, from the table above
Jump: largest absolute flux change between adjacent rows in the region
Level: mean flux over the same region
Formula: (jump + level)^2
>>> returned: 274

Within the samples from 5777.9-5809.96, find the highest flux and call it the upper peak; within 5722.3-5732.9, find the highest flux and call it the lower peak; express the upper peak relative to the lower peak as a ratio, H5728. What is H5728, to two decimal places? 0.96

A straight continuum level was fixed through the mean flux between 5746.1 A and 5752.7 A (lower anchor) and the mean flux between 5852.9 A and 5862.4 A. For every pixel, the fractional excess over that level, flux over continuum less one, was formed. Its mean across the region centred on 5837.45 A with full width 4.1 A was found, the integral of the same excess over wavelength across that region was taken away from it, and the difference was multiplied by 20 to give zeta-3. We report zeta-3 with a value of -3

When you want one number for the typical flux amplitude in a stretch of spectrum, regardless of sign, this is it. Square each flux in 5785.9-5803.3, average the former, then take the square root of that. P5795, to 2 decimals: 13.80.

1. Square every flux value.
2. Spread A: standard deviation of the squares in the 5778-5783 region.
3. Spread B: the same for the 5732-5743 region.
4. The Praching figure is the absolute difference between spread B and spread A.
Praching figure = 35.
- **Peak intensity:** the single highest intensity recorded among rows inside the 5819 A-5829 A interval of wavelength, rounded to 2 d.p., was 15.78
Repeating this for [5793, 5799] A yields 15.49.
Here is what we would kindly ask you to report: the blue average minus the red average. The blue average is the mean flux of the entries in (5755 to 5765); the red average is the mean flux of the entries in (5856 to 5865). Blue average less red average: 1.7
